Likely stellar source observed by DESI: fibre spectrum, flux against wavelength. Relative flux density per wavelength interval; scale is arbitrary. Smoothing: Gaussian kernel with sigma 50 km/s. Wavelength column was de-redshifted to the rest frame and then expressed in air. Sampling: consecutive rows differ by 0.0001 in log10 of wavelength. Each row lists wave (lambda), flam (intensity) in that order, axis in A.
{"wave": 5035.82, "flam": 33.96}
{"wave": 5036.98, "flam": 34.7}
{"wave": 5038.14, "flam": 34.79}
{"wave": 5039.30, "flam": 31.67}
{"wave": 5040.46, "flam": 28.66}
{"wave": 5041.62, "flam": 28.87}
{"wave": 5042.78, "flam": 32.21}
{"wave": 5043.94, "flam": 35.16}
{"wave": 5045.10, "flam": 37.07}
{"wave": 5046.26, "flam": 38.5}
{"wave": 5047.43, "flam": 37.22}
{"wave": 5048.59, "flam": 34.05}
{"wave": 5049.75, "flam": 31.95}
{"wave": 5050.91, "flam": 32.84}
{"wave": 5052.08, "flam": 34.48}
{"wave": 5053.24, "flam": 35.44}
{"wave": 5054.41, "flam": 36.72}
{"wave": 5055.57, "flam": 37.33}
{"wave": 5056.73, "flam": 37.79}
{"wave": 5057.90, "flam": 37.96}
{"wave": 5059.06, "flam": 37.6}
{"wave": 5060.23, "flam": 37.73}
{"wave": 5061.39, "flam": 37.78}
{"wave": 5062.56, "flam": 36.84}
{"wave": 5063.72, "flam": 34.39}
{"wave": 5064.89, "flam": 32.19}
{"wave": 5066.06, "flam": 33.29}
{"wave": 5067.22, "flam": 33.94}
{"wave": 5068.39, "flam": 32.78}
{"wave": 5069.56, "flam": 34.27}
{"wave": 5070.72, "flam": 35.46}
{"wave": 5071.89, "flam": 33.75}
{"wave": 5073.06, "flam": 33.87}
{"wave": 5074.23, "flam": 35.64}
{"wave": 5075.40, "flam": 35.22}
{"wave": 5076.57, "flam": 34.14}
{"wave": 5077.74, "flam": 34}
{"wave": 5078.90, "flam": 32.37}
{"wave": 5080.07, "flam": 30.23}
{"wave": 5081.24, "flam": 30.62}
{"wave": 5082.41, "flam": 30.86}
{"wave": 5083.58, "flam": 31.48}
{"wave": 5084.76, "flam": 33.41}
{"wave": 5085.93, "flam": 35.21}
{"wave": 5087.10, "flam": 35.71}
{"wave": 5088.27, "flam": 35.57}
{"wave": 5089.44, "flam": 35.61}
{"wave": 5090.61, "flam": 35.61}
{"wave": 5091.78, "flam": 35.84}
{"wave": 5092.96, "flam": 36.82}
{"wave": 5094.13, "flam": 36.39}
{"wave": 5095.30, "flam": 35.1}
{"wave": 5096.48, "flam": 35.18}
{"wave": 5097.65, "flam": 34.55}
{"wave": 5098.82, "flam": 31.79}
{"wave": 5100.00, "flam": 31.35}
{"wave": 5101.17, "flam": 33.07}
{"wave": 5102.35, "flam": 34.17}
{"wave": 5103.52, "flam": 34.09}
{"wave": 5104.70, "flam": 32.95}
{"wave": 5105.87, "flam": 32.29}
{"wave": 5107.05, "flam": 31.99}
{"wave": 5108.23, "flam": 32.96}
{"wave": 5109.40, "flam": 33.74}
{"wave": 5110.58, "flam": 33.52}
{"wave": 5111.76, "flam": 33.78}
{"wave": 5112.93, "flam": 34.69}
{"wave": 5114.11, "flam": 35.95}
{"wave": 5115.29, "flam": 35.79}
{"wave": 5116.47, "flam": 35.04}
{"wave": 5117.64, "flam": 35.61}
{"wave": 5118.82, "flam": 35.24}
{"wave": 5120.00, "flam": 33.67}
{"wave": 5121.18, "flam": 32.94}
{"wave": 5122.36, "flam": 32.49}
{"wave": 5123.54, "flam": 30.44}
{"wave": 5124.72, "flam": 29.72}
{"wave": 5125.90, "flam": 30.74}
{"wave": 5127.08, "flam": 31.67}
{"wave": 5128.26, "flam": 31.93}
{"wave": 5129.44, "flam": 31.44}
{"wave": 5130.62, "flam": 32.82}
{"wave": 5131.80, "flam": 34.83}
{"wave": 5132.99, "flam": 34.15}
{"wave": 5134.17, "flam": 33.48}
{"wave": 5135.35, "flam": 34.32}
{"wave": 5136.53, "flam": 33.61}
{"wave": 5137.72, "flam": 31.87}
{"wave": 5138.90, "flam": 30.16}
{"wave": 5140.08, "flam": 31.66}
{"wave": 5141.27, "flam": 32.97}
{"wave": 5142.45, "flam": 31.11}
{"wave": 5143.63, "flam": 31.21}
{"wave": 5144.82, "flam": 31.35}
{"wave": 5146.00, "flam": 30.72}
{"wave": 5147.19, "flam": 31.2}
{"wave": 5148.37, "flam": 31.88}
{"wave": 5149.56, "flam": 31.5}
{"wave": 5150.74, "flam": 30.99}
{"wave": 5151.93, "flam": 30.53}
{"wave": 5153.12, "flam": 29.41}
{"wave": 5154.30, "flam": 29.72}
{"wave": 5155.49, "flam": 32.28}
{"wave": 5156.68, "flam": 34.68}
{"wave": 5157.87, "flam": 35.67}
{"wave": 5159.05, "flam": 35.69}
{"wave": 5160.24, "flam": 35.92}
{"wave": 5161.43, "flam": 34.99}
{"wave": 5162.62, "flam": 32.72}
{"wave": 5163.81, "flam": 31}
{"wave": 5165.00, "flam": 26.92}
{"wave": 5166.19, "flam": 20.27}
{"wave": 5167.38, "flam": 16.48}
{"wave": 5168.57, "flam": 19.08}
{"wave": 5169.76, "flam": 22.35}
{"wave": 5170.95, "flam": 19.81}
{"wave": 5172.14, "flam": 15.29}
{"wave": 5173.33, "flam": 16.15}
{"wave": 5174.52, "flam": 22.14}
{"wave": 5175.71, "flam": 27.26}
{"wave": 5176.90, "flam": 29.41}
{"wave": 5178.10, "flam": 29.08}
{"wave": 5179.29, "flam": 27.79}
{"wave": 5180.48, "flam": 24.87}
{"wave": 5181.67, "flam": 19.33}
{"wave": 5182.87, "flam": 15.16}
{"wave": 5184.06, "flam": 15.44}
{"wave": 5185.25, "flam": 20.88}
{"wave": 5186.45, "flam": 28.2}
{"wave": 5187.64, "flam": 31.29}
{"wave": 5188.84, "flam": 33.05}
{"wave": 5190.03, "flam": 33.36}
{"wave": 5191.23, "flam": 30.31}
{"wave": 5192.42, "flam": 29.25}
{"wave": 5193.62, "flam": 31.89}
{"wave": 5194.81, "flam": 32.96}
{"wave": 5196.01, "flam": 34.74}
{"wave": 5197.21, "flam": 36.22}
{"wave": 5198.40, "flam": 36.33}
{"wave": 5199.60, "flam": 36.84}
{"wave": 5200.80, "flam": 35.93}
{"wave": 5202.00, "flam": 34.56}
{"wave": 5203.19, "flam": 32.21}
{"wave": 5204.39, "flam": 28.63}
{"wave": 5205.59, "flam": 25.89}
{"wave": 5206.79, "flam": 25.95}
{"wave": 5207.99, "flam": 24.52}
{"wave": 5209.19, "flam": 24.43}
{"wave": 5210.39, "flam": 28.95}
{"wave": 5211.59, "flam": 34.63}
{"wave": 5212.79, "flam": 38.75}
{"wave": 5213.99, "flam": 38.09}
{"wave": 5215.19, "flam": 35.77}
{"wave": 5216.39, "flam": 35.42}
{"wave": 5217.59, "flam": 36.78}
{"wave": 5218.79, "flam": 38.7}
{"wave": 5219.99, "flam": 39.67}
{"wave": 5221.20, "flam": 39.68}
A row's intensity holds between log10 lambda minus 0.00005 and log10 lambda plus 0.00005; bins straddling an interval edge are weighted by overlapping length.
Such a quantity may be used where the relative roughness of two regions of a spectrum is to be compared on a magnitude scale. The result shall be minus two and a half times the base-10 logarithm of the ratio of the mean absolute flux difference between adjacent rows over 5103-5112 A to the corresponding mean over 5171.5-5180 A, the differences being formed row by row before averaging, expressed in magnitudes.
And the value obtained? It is 1.6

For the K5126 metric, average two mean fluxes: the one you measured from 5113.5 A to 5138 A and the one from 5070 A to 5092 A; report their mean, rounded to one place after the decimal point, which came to 33.6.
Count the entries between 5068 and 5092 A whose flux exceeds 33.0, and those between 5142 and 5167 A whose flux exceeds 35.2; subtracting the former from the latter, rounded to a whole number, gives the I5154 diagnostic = -12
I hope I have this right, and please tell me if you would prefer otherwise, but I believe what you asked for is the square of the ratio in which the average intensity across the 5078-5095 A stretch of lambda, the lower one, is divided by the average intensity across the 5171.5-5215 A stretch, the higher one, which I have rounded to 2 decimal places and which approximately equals 1.41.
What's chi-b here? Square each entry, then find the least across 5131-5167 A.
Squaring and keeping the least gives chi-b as 411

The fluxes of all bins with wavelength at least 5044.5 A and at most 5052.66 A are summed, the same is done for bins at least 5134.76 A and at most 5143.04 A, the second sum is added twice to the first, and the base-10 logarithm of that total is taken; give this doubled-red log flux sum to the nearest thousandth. 2.844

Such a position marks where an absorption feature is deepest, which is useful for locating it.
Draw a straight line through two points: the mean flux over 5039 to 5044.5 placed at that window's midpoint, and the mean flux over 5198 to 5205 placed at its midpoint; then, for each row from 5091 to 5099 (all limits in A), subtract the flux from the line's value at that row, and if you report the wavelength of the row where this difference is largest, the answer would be 5098.82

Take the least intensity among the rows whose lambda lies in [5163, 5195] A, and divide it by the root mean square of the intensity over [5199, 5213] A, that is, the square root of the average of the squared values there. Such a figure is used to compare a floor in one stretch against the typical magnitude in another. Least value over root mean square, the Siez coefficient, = 0.48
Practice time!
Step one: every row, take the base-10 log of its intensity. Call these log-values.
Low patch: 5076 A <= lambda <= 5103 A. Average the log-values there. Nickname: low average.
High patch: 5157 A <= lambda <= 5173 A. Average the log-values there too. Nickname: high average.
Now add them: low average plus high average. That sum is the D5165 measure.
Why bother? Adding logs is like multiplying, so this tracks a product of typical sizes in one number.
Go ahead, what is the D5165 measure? 2.93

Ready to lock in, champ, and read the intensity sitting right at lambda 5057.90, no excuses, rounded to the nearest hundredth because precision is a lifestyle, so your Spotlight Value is 37.96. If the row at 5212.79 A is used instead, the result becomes 38.75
